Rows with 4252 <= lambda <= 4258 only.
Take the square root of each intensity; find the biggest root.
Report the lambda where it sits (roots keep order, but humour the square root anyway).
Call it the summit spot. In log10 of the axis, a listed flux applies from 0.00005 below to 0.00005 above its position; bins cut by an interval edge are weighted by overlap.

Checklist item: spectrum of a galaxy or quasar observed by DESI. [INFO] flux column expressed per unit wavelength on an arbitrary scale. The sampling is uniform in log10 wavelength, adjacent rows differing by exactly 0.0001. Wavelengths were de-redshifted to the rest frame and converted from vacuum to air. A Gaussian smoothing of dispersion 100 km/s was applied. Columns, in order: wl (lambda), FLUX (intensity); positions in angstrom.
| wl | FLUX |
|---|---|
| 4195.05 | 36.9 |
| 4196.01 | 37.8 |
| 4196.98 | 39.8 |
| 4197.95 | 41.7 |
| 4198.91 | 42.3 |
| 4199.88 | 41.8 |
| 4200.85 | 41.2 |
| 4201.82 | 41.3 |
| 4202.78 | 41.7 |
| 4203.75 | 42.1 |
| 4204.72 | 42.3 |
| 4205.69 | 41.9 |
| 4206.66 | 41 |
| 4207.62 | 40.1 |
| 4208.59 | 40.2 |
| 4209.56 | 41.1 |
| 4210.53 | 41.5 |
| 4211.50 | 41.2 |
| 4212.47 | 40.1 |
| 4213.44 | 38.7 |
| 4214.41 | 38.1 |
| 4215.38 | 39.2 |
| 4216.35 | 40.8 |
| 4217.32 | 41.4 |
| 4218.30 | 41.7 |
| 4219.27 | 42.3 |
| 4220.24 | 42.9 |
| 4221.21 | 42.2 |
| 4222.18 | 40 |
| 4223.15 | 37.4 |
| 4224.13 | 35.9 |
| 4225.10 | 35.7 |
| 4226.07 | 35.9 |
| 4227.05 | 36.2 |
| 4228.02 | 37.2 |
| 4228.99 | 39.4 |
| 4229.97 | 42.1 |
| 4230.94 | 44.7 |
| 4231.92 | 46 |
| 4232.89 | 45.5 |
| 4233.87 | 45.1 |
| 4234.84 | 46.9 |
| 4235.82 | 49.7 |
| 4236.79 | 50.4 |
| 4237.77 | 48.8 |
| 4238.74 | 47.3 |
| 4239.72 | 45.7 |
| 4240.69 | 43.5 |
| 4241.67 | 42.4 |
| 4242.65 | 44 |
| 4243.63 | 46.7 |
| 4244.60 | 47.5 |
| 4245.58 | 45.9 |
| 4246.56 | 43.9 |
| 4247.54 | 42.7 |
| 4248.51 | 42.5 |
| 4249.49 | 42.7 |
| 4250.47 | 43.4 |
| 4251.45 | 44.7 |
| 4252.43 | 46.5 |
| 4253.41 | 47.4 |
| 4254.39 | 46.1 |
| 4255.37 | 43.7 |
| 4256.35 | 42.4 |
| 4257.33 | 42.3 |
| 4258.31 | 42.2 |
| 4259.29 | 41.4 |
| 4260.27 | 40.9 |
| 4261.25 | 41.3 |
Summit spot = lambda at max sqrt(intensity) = 4253.41 angstrom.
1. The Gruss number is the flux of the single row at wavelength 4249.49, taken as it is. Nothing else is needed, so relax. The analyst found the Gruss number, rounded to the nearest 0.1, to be 42.7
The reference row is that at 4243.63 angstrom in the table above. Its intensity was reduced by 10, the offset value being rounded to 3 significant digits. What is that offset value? 36.7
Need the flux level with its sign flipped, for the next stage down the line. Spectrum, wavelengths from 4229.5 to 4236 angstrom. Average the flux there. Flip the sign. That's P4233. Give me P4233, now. -46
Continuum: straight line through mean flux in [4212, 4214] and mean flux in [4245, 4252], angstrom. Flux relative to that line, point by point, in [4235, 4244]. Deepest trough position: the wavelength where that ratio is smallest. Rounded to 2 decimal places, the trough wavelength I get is 4241.67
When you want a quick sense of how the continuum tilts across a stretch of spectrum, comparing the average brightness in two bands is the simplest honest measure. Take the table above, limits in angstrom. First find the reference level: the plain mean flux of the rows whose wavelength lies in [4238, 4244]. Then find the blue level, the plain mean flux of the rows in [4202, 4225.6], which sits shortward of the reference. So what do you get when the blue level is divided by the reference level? 0.90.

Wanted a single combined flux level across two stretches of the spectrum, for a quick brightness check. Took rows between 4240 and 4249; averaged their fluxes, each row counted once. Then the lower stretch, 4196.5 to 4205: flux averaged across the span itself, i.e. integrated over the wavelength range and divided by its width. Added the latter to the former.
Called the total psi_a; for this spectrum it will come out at 85.9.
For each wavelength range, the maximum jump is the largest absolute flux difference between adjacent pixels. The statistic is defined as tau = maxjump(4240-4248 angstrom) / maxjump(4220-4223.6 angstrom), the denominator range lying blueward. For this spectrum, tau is 1.04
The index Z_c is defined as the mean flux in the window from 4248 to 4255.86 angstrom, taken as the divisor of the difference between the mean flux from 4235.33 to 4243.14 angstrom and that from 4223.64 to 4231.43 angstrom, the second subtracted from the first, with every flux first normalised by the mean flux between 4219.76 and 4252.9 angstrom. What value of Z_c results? 0.18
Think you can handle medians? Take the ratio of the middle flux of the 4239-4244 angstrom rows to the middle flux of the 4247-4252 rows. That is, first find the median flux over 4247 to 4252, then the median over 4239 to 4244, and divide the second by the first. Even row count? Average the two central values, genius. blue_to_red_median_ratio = 1.03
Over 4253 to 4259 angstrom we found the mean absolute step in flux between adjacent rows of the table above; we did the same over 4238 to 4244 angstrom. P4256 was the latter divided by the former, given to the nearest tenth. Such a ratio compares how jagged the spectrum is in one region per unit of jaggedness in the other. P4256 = 1.8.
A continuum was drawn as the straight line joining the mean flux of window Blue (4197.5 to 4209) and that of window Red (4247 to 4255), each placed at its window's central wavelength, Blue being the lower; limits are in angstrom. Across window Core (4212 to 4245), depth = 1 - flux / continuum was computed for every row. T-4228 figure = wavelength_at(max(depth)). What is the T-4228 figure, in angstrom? 4225.10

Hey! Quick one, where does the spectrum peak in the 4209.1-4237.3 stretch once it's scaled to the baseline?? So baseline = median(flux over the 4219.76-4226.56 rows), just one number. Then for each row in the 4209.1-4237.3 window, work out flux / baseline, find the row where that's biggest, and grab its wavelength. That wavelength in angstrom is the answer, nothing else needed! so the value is 4236.79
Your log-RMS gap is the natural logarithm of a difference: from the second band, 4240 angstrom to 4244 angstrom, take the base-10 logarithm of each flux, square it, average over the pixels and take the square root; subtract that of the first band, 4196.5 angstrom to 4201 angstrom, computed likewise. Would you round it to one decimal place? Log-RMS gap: -3.6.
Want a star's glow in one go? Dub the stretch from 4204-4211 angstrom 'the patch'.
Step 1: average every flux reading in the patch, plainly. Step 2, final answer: 41.2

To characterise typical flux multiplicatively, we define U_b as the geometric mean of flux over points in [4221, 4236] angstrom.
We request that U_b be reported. 41.0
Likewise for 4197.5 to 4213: 41.3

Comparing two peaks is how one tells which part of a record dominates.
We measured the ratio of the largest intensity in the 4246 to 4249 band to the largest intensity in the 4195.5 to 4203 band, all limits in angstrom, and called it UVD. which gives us 1.04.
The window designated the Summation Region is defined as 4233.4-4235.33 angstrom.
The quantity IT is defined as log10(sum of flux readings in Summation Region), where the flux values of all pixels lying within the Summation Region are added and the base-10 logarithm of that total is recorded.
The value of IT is 1.96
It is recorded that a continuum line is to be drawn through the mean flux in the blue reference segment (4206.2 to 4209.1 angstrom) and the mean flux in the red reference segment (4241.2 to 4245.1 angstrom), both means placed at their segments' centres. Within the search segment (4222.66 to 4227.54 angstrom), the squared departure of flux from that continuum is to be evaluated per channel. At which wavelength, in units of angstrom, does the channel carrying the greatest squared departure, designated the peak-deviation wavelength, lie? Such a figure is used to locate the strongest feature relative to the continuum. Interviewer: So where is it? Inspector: 4225.10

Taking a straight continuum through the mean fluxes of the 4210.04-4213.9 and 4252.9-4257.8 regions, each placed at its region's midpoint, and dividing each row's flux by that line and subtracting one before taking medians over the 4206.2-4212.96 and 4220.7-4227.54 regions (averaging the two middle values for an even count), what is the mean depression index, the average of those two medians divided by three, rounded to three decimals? -0.019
